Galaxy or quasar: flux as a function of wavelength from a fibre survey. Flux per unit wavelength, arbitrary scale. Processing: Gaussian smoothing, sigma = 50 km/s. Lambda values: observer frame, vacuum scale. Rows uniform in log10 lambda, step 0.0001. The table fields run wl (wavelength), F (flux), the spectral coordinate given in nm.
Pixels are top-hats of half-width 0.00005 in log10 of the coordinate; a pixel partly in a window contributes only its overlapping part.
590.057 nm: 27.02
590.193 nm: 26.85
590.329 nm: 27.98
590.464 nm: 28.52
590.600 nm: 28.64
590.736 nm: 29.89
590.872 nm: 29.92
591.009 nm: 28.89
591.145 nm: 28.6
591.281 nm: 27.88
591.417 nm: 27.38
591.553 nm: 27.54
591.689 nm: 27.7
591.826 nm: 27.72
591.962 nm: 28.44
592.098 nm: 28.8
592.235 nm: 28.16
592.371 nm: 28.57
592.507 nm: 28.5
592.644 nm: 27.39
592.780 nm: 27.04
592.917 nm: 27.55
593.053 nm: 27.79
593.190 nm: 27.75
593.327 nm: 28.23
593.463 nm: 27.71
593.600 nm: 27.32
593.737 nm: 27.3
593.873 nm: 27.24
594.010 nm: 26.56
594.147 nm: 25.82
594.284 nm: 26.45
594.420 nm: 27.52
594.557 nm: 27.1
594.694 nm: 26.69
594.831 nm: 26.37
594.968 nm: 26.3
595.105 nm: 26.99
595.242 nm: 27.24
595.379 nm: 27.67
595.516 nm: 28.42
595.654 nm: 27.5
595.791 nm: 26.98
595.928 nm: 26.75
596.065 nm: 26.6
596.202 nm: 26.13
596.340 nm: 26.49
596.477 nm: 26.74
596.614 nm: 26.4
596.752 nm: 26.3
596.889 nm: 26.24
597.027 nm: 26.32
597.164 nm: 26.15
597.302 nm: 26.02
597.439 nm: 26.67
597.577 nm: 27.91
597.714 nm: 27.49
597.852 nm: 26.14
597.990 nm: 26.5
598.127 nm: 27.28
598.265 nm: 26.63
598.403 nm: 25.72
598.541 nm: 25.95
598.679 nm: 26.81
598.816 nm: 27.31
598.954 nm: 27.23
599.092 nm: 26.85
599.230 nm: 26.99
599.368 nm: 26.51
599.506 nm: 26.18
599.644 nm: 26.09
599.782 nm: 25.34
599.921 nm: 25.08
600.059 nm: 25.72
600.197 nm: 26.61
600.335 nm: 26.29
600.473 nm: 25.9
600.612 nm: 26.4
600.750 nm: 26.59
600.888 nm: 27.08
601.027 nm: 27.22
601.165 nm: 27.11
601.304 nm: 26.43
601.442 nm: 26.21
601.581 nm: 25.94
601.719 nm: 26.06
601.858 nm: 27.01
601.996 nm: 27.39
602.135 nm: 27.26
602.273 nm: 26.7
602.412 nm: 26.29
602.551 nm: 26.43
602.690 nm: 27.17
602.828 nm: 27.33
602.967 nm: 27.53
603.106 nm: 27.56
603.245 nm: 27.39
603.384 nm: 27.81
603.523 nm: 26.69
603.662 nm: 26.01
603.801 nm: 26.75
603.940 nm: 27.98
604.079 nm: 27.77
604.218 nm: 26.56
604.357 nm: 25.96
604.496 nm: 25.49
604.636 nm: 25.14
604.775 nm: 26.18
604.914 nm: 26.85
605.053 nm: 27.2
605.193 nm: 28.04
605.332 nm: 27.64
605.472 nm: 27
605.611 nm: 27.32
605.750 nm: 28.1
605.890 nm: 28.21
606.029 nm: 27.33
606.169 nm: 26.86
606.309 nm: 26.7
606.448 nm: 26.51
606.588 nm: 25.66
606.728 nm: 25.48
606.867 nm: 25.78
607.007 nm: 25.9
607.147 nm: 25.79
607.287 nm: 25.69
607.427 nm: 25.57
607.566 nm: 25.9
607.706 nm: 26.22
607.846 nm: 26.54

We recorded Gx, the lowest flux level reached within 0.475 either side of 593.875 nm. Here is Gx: 25.82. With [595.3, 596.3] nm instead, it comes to 26.13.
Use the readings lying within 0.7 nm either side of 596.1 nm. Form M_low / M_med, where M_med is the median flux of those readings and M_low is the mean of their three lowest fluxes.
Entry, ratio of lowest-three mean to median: 0.985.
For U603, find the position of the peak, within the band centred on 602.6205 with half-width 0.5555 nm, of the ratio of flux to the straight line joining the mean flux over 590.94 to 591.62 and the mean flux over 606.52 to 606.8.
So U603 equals 603.106 nm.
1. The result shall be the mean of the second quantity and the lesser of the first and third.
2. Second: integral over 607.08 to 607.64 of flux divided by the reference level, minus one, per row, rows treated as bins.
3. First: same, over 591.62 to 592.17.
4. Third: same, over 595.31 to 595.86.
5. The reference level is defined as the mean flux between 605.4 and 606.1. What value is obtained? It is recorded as -0.018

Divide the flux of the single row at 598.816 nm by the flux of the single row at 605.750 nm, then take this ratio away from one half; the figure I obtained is -0.47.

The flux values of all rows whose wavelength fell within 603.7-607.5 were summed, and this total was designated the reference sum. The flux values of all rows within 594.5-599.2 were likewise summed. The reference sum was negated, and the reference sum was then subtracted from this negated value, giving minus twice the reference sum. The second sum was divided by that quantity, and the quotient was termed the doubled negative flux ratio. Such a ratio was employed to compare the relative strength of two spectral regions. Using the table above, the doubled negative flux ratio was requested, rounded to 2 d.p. -0.63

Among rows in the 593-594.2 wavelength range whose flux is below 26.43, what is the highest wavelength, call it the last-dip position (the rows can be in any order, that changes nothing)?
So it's 594.147 nm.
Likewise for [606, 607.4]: 607.287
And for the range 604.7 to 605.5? 604.775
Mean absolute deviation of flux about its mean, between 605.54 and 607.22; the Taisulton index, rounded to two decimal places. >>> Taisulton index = 0.78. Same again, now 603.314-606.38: 0.69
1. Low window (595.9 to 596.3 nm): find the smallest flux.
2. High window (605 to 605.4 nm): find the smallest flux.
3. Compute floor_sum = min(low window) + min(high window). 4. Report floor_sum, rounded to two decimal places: 53.33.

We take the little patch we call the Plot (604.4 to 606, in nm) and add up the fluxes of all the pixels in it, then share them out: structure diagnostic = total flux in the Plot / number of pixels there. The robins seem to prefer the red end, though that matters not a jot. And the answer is 27.0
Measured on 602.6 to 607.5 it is 26.8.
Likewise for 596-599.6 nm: 26.6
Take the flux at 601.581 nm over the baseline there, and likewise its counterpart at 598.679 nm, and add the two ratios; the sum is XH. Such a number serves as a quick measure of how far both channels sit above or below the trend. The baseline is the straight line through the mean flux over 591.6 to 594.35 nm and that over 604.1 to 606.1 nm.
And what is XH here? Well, 1.94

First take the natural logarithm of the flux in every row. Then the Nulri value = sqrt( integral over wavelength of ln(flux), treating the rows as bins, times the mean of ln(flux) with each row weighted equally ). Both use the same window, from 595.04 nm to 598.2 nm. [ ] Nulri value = 5.85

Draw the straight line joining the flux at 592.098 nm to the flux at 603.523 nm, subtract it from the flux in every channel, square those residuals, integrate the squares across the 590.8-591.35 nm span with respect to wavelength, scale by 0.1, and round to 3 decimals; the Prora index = 0.029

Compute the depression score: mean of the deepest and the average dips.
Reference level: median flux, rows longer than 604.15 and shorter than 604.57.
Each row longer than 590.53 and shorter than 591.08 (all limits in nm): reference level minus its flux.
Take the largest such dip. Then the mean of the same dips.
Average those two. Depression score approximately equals -3.0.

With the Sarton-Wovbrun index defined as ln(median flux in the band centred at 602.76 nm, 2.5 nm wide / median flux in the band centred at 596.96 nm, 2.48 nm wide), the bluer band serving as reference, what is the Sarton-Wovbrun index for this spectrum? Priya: 0.022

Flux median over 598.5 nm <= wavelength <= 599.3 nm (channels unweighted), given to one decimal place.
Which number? 26.9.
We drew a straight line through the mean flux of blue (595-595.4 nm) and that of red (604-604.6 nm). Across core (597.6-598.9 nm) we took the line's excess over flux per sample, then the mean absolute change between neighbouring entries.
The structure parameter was 0.71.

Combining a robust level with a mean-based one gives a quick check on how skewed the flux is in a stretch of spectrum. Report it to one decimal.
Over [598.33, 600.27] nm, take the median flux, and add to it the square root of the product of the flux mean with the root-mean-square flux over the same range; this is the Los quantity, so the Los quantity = 52.7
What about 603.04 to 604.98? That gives 53.5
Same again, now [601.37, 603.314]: 54.0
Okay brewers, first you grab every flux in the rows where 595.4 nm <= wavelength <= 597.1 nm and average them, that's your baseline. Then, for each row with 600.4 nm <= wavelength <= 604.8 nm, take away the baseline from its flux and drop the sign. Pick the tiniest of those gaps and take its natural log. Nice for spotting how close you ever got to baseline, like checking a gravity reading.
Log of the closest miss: -4.5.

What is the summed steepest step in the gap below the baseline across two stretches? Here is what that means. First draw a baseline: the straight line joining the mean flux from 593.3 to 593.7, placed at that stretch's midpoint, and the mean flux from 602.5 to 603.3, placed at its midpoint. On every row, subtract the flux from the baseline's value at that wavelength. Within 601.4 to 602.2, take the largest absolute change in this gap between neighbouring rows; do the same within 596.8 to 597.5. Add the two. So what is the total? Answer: 1.6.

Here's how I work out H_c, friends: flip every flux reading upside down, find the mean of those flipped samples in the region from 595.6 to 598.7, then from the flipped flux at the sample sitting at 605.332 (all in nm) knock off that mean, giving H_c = -0.0014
